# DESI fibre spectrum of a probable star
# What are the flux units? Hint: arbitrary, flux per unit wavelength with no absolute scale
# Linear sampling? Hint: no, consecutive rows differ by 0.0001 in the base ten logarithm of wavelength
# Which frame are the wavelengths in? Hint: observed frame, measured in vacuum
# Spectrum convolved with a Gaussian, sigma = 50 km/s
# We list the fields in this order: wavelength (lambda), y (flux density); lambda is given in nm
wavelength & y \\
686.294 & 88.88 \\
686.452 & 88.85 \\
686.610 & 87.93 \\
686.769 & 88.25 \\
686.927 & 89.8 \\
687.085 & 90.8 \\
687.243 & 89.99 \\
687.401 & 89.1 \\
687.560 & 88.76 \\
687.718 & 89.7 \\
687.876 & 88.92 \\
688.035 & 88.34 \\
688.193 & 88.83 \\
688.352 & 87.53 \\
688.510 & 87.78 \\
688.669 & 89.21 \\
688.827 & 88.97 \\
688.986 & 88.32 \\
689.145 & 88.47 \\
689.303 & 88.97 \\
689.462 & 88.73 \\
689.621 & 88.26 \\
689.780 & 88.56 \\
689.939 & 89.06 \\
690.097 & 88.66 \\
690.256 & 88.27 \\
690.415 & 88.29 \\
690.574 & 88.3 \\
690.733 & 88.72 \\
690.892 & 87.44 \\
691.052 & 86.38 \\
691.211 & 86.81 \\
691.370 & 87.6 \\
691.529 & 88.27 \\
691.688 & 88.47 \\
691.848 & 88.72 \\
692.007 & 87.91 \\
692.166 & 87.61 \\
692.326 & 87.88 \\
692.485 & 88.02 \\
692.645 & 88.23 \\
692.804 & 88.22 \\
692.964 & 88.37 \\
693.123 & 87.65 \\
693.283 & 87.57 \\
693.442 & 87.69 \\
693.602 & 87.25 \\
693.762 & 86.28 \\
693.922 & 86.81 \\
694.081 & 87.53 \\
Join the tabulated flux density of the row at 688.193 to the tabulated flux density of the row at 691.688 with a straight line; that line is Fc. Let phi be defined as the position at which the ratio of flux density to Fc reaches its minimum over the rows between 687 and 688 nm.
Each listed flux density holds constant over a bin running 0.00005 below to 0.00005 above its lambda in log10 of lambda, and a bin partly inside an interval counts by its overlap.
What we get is 687.560 nm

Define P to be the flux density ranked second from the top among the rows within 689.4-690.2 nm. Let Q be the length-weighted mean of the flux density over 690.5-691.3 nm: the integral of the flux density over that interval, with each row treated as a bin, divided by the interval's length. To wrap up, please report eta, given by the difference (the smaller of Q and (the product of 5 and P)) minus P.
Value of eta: -1.3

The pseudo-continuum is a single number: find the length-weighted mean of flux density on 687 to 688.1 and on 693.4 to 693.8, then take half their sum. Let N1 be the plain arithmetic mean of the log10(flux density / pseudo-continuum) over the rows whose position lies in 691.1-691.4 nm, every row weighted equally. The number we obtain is -0.005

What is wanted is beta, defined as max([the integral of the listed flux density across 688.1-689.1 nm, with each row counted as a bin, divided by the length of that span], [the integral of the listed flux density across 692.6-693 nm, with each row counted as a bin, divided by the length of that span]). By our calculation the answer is 88.4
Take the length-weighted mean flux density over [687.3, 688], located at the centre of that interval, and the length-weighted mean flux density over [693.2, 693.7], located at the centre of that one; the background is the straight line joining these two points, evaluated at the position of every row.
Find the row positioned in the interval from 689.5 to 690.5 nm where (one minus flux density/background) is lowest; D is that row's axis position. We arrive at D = 689.939 nm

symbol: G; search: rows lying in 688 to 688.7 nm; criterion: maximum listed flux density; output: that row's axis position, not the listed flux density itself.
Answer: 688.669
